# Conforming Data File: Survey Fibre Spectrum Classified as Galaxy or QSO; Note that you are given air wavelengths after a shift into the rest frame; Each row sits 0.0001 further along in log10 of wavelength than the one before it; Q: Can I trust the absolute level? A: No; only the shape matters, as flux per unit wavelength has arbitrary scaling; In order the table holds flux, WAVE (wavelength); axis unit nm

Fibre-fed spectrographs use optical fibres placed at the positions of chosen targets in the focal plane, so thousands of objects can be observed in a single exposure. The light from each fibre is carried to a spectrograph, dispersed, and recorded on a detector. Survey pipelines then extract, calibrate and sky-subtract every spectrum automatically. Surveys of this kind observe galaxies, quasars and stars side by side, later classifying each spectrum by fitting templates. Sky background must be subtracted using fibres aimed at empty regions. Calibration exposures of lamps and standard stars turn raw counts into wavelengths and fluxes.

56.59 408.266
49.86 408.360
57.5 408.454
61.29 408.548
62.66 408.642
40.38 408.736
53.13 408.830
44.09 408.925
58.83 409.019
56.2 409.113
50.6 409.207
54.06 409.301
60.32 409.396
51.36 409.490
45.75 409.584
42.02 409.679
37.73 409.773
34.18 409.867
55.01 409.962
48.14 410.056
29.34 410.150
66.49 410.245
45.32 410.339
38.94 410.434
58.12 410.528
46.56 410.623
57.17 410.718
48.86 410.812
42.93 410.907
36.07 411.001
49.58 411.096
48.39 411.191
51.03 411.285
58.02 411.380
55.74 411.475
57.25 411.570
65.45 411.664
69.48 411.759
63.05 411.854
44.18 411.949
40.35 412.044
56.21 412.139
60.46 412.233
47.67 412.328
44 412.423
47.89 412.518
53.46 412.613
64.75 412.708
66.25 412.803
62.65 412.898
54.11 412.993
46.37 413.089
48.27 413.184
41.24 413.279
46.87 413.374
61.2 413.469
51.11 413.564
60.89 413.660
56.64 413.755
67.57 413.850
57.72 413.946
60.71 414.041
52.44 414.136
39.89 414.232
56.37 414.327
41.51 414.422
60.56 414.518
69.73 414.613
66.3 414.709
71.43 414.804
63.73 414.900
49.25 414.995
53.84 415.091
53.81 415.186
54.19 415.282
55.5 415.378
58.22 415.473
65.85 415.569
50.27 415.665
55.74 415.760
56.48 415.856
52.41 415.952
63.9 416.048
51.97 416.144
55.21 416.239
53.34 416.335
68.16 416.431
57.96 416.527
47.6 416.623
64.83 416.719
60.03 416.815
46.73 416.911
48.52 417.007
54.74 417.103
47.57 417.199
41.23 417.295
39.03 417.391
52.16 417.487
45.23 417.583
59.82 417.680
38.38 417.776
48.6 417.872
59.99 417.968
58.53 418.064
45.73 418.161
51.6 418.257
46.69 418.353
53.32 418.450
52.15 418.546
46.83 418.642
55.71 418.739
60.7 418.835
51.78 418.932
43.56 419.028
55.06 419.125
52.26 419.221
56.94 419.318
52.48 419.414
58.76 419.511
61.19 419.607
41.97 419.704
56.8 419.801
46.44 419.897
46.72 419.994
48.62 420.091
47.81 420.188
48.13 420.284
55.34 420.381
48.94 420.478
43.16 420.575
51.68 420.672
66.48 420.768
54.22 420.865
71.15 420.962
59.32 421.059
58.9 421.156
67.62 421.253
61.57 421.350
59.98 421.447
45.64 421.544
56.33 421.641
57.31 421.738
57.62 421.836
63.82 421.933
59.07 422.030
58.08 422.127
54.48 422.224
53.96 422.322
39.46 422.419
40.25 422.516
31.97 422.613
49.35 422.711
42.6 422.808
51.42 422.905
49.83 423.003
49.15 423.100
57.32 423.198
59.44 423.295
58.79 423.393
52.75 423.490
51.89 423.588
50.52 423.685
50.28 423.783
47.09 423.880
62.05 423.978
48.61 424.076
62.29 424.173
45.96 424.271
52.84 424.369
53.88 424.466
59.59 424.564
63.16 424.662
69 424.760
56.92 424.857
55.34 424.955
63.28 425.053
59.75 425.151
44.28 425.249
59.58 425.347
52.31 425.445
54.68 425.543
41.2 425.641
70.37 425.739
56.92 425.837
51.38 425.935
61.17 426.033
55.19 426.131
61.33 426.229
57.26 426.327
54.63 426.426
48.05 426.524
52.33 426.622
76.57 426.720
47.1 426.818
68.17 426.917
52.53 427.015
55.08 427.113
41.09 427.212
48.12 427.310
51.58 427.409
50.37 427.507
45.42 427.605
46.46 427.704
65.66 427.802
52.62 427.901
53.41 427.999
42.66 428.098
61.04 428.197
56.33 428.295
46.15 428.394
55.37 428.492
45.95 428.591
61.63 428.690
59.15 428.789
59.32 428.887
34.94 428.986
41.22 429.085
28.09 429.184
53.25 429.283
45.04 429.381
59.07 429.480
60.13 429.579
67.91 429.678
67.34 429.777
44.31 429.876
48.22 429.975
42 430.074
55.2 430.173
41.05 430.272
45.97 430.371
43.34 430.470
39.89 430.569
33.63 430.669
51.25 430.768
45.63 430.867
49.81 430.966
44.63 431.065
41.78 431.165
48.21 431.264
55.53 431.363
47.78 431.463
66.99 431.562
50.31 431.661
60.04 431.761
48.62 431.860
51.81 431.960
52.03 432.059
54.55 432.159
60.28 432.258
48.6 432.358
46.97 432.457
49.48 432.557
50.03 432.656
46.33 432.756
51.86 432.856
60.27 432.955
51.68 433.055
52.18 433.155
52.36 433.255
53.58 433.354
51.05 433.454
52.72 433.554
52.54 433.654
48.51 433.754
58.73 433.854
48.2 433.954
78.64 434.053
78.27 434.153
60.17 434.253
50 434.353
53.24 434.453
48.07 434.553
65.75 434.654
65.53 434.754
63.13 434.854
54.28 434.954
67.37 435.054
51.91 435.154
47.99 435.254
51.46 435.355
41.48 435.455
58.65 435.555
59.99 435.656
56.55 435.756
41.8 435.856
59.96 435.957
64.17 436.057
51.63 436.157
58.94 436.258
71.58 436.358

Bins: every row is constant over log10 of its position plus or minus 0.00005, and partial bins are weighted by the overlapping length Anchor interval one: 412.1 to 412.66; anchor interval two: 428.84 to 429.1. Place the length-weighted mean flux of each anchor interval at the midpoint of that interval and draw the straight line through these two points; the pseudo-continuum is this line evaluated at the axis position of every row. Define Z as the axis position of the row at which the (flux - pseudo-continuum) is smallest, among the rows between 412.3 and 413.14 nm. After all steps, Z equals 412.423 nm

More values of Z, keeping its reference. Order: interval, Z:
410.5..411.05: 411.001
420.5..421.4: 420.575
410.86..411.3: 411.001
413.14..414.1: 413.279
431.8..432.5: 432.457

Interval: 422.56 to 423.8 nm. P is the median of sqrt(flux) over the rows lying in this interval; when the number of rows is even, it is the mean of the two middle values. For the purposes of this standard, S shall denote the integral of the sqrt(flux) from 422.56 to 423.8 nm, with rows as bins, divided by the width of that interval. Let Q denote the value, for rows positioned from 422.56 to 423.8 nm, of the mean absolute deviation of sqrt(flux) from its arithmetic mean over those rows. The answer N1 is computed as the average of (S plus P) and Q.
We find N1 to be 7.26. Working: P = 7.11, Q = 0.33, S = 7.08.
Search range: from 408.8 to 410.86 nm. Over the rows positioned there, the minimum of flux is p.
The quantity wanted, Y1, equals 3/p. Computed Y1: 0.102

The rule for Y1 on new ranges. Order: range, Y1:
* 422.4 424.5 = 0.094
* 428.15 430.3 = 0.107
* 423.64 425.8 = 0.073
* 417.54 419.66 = 0.078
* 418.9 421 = 0.071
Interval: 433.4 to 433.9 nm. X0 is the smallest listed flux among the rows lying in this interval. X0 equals 48.51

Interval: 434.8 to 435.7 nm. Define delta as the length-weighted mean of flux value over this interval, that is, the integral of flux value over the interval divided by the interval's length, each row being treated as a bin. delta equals 55.1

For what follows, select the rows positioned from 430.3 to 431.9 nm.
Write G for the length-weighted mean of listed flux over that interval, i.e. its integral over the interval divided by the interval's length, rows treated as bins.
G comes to 48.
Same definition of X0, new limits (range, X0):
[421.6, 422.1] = 56.33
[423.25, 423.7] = 50.52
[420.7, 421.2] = 54.22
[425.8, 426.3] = 51.38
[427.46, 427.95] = 45.42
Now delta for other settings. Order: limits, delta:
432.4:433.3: 51.2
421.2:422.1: 58.7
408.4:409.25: 53.8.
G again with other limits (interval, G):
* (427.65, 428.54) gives 53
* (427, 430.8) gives 50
